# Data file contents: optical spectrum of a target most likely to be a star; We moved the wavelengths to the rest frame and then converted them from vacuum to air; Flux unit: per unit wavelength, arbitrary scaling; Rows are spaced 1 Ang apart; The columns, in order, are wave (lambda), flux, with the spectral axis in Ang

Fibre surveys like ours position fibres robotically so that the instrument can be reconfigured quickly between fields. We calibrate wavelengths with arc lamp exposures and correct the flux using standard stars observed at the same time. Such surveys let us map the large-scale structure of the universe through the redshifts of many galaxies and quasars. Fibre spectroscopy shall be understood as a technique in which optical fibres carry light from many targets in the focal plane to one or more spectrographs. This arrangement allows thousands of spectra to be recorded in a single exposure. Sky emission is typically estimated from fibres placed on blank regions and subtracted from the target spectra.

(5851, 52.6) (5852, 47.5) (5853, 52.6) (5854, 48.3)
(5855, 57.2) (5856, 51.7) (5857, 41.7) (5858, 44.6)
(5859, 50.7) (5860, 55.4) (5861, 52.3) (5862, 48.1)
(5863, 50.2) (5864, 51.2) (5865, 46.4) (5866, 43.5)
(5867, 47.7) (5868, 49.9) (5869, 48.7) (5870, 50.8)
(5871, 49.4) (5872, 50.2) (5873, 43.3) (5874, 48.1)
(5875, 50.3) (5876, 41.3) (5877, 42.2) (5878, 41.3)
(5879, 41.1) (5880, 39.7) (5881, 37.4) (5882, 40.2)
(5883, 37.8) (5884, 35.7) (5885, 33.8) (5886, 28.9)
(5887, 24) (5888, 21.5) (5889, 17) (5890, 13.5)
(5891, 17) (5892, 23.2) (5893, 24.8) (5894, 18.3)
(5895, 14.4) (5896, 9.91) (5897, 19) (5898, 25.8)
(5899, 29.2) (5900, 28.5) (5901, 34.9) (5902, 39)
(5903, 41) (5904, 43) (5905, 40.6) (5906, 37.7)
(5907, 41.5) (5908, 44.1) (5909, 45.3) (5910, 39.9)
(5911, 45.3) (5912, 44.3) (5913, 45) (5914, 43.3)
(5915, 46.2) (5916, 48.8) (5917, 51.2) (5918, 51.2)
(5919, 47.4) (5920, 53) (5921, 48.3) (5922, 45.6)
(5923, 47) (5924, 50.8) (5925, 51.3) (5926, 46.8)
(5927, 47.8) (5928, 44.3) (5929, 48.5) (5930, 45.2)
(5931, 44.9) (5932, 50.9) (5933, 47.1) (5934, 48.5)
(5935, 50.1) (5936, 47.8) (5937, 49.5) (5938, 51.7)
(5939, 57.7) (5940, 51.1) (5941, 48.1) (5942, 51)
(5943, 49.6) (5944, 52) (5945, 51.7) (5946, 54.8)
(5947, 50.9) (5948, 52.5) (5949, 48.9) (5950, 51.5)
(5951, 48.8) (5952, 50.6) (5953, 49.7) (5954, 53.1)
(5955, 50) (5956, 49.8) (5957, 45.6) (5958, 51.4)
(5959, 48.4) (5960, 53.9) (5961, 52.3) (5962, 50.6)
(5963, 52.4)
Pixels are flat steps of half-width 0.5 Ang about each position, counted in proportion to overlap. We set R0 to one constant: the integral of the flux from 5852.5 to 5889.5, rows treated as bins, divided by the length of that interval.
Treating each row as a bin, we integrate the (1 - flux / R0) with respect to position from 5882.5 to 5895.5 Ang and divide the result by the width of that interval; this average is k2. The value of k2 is 0.45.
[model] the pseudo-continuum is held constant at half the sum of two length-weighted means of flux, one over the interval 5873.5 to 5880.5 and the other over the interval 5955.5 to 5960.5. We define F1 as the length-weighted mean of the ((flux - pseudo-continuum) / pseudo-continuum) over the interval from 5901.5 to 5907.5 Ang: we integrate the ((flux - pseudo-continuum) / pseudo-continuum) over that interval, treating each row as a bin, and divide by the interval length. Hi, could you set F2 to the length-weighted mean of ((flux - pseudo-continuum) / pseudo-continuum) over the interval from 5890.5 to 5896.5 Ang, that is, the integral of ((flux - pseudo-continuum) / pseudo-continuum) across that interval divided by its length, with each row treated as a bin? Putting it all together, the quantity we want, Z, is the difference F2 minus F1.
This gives -0.5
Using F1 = -0.13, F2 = -0.62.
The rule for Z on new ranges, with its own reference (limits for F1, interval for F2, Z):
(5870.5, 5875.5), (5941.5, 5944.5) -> 0.1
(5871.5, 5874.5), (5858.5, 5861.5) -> 0.1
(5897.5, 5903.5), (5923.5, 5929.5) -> 0.3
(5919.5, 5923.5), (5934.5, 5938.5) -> 0.0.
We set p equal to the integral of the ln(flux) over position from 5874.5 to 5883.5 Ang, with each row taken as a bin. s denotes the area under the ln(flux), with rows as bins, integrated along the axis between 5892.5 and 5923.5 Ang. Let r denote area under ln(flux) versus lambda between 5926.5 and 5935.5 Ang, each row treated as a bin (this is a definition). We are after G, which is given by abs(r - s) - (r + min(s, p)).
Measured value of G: 8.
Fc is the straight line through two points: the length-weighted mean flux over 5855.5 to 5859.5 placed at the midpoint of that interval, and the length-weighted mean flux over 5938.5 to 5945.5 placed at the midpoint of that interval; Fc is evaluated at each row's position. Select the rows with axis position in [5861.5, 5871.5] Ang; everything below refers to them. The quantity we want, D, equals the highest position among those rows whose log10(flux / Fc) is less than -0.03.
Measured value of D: 5866 Ang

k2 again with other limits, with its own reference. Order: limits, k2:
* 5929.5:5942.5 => -0.13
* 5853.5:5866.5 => -0.13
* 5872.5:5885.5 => 0.06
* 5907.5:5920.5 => -0.07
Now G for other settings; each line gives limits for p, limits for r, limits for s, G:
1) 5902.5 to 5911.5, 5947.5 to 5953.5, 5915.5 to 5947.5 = 44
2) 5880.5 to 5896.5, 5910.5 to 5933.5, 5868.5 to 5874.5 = -47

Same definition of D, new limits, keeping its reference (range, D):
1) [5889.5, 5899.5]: 5899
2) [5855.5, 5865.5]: 5857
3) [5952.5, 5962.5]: 5959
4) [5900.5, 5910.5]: 5910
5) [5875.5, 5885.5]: 5885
